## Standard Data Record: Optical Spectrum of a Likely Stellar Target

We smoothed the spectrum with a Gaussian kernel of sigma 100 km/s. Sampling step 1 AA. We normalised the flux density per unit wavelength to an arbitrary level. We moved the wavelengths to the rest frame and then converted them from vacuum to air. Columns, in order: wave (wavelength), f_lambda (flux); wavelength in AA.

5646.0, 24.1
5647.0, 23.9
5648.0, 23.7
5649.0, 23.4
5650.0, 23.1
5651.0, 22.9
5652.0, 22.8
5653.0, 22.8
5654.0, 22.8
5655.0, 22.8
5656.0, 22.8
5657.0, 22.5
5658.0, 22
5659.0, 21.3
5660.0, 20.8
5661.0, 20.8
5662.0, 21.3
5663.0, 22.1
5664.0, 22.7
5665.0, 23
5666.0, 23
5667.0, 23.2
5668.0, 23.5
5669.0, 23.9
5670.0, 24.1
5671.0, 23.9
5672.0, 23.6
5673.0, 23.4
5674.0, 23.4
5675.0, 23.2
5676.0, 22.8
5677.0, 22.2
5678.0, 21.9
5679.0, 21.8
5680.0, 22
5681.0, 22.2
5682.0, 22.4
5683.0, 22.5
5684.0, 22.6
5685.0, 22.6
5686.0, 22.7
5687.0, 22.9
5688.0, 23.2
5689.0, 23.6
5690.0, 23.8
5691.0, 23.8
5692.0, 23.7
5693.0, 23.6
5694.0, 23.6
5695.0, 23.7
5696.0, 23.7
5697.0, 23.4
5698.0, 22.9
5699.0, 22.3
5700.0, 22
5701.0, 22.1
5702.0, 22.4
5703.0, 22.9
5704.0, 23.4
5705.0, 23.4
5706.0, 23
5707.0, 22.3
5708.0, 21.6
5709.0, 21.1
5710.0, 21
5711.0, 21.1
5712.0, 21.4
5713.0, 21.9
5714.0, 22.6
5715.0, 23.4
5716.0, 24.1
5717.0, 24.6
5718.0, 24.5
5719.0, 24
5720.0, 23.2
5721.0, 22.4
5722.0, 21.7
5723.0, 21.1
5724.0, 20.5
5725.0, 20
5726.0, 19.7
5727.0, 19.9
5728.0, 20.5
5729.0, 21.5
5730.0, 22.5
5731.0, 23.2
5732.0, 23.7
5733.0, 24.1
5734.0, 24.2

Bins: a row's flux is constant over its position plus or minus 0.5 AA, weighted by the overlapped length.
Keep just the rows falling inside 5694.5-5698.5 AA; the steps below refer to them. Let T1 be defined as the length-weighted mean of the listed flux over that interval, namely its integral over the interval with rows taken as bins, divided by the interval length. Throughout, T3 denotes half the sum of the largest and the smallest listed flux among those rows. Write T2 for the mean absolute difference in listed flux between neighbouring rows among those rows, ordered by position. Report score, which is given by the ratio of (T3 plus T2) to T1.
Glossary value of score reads 1.01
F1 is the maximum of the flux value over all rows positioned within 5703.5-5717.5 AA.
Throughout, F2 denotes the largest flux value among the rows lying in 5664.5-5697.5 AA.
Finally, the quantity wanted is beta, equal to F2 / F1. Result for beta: 0.98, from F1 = 24.6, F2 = 24.1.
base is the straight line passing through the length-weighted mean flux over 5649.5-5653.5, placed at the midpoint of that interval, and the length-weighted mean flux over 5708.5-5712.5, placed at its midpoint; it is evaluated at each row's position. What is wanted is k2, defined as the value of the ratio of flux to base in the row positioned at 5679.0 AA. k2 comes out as 0.987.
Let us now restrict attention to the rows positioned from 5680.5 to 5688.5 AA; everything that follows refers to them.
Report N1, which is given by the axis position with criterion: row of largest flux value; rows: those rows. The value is 5688.0 AA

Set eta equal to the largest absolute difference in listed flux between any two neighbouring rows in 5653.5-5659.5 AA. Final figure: 0.70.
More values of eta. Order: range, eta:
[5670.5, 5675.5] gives 0.30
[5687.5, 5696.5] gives 0.40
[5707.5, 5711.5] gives 0.50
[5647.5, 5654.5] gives 0.30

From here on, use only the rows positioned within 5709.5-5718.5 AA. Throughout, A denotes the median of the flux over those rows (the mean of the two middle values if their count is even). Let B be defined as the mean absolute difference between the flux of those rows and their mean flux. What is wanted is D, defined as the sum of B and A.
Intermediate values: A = 22.6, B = 1.3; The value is 23.9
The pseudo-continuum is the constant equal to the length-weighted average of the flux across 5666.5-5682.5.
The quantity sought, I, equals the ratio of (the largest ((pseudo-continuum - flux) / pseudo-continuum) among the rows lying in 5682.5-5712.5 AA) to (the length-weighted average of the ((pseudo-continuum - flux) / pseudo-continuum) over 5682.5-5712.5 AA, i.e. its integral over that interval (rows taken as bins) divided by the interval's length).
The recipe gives 9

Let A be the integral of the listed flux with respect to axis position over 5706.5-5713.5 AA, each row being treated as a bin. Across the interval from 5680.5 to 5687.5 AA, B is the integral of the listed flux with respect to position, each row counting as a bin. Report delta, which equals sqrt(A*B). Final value 154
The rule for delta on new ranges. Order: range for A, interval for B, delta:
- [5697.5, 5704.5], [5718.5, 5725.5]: 155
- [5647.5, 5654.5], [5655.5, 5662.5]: 156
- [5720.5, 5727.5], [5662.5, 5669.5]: 153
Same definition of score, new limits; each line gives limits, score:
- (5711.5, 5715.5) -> 1.03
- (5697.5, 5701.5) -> 1.02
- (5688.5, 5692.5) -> 1.00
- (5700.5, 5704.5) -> 1.02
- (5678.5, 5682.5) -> 1.01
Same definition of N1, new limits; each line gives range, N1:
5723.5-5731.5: 5731.0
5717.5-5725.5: 5718.0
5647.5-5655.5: 5648.0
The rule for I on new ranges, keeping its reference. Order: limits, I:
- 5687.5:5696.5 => 0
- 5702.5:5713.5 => 2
